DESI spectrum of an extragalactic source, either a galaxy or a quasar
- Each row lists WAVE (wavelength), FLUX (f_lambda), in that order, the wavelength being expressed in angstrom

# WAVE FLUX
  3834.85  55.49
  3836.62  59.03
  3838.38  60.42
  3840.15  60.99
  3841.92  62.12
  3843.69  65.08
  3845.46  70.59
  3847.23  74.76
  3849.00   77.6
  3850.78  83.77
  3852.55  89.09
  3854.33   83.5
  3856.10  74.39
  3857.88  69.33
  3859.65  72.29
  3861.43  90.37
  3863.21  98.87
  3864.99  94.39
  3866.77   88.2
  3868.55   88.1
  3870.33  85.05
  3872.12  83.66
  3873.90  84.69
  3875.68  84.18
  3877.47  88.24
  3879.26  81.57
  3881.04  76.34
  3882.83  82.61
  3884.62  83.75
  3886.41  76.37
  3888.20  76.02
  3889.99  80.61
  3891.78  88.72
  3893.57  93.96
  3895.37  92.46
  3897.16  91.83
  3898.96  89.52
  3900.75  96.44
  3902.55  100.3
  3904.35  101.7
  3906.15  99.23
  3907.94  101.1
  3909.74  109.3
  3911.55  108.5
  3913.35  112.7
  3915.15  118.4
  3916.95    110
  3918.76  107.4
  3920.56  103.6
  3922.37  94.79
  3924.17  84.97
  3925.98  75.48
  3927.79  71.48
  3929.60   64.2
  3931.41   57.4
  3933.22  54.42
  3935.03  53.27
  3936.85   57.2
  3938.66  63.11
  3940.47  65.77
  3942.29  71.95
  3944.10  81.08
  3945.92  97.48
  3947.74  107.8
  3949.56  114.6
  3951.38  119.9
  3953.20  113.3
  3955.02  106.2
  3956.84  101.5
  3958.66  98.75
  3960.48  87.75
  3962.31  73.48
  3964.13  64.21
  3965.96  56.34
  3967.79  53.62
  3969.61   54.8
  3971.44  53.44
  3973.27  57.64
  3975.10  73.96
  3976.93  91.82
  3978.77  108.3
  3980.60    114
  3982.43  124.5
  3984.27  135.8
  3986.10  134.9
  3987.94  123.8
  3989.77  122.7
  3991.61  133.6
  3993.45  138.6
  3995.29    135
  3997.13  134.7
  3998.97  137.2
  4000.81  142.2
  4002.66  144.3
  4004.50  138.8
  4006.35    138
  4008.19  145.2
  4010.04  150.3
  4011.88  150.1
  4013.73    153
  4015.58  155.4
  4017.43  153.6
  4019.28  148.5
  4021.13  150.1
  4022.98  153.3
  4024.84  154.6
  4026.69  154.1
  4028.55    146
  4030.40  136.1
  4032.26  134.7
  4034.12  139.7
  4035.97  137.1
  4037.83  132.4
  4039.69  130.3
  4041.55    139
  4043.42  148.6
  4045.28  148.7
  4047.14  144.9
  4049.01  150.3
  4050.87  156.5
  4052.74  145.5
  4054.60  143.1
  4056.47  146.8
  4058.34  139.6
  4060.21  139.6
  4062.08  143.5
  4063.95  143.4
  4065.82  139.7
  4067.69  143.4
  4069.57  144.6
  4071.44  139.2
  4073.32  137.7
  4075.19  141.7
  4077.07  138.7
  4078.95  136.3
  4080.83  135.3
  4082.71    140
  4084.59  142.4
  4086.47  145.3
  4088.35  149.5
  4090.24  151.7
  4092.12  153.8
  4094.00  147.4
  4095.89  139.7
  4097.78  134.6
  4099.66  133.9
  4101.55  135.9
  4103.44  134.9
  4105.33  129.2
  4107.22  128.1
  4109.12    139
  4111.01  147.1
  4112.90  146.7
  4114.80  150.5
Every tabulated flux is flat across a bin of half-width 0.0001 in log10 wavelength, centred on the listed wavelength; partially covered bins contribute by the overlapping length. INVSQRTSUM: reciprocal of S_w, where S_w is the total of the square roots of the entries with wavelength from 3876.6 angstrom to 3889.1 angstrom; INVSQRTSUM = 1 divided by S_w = 0.016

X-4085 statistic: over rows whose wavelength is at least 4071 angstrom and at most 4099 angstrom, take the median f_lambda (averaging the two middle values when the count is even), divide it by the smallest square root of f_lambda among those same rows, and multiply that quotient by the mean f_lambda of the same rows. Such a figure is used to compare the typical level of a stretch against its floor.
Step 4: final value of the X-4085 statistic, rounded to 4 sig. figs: 1716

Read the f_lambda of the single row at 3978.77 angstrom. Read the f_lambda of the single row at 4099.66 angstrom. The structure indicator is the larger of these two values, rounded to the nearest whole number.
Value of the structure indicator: 134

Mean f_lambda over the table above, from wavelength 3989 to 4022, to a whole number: 143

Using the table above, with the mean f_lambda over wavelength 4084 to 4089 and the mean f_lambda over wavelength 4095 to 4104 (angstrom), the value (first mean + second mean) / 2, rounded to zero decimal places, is 141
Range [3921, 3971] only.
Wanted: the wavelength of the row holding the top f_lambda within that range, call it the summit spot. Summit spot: 3951.38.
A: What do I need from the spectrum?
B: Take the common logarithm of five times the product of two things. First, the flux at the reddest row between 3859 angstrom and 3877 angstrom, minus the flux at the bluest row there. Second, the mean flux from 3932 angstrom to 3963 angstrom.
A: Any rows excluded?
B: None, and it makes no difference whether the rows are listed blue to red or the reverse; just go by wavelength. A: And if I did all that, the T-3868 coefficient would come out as 3.7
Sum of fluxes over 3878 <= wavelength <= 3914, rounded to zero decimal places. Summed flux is 1843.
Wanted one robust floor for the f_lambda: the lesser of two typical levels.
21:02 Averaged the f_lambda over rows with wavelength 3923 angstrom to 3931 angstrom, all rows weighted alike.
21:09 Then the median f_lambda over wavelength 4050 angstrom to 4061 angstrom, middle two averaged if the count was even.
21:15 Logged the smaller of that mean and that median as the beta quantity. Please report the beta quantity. 74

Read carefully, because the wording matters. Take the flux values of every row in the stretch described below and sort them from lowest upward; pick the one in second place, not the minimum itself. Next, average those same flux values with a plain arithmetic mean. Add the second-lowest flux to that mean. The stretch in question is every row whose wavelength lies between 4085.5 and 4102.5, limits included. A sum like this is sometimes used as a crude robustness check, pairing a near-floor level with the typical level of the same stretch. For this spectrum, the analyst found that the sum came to 278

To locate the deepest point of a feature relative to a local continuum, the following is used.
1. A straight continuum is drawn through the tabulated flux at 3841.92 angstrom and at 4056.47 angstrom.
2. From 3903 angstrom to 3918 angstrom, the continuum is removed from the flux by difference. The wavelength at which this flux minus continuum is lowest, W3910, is 3906.15 angstrom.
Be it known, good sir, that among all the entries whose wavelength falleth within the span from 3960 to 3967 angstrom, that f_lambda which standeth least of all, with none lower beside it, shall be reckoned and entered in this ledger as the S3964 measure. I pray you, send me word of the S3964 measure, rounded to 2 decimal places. 56.34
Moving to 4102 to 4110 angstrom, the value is 128.10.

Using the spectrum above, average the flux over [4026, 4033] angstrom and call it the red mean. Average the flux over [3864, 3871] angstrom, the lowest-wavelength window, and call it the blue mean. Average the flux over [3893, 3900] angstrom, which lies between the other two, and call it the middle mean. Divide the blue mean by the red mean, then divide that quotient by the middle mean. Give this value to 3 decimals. 0.007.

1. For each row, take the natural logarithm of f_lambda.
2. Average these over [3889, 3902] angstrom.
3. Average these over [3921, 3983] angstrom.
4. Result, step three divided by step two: 0.968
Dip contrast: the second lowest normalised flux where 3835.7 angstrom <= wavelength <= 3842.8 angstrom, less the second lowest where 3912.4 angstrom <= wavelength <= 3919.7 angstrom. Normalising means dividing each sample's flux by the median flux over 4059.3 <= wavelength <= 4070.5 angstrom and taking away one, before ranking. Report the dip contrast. -0.35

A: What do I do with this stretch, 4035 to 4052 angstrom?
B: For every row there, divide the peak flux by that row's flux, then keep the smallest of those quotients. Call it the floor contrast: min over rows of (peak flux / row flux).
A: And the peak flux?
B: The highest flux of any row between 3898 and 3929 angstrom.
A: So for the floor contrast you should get 0.76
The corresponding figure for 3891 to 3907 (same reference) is 1.16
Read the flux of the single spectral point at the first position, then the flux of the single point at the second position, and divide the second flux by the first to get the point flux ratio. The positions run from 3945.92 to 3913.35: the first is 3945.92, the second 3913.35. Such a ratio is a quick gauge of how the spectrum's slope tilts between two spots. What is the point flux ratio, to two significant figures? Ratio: 1.2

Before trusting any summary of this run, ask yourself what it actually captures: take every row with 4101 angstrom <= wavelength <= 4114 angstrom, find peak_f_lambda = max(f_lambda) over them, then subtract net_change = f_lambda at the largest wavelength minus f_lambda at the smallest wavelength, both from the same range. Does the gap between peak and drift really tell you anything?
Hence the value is 136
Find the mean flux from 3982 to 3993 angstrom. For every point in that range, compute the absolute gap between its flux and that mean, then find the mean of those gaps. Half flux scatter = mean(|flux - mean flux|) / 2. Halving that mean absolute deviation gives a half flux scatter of 2.8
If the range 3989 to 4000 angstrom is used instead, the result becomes 1.8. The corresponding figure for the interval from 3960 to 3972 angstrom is 5.0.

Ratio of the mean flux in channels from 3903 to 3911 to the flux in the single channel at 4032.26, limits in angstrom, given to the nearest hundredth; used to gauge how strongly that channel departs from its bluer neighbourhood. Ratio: 0.76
